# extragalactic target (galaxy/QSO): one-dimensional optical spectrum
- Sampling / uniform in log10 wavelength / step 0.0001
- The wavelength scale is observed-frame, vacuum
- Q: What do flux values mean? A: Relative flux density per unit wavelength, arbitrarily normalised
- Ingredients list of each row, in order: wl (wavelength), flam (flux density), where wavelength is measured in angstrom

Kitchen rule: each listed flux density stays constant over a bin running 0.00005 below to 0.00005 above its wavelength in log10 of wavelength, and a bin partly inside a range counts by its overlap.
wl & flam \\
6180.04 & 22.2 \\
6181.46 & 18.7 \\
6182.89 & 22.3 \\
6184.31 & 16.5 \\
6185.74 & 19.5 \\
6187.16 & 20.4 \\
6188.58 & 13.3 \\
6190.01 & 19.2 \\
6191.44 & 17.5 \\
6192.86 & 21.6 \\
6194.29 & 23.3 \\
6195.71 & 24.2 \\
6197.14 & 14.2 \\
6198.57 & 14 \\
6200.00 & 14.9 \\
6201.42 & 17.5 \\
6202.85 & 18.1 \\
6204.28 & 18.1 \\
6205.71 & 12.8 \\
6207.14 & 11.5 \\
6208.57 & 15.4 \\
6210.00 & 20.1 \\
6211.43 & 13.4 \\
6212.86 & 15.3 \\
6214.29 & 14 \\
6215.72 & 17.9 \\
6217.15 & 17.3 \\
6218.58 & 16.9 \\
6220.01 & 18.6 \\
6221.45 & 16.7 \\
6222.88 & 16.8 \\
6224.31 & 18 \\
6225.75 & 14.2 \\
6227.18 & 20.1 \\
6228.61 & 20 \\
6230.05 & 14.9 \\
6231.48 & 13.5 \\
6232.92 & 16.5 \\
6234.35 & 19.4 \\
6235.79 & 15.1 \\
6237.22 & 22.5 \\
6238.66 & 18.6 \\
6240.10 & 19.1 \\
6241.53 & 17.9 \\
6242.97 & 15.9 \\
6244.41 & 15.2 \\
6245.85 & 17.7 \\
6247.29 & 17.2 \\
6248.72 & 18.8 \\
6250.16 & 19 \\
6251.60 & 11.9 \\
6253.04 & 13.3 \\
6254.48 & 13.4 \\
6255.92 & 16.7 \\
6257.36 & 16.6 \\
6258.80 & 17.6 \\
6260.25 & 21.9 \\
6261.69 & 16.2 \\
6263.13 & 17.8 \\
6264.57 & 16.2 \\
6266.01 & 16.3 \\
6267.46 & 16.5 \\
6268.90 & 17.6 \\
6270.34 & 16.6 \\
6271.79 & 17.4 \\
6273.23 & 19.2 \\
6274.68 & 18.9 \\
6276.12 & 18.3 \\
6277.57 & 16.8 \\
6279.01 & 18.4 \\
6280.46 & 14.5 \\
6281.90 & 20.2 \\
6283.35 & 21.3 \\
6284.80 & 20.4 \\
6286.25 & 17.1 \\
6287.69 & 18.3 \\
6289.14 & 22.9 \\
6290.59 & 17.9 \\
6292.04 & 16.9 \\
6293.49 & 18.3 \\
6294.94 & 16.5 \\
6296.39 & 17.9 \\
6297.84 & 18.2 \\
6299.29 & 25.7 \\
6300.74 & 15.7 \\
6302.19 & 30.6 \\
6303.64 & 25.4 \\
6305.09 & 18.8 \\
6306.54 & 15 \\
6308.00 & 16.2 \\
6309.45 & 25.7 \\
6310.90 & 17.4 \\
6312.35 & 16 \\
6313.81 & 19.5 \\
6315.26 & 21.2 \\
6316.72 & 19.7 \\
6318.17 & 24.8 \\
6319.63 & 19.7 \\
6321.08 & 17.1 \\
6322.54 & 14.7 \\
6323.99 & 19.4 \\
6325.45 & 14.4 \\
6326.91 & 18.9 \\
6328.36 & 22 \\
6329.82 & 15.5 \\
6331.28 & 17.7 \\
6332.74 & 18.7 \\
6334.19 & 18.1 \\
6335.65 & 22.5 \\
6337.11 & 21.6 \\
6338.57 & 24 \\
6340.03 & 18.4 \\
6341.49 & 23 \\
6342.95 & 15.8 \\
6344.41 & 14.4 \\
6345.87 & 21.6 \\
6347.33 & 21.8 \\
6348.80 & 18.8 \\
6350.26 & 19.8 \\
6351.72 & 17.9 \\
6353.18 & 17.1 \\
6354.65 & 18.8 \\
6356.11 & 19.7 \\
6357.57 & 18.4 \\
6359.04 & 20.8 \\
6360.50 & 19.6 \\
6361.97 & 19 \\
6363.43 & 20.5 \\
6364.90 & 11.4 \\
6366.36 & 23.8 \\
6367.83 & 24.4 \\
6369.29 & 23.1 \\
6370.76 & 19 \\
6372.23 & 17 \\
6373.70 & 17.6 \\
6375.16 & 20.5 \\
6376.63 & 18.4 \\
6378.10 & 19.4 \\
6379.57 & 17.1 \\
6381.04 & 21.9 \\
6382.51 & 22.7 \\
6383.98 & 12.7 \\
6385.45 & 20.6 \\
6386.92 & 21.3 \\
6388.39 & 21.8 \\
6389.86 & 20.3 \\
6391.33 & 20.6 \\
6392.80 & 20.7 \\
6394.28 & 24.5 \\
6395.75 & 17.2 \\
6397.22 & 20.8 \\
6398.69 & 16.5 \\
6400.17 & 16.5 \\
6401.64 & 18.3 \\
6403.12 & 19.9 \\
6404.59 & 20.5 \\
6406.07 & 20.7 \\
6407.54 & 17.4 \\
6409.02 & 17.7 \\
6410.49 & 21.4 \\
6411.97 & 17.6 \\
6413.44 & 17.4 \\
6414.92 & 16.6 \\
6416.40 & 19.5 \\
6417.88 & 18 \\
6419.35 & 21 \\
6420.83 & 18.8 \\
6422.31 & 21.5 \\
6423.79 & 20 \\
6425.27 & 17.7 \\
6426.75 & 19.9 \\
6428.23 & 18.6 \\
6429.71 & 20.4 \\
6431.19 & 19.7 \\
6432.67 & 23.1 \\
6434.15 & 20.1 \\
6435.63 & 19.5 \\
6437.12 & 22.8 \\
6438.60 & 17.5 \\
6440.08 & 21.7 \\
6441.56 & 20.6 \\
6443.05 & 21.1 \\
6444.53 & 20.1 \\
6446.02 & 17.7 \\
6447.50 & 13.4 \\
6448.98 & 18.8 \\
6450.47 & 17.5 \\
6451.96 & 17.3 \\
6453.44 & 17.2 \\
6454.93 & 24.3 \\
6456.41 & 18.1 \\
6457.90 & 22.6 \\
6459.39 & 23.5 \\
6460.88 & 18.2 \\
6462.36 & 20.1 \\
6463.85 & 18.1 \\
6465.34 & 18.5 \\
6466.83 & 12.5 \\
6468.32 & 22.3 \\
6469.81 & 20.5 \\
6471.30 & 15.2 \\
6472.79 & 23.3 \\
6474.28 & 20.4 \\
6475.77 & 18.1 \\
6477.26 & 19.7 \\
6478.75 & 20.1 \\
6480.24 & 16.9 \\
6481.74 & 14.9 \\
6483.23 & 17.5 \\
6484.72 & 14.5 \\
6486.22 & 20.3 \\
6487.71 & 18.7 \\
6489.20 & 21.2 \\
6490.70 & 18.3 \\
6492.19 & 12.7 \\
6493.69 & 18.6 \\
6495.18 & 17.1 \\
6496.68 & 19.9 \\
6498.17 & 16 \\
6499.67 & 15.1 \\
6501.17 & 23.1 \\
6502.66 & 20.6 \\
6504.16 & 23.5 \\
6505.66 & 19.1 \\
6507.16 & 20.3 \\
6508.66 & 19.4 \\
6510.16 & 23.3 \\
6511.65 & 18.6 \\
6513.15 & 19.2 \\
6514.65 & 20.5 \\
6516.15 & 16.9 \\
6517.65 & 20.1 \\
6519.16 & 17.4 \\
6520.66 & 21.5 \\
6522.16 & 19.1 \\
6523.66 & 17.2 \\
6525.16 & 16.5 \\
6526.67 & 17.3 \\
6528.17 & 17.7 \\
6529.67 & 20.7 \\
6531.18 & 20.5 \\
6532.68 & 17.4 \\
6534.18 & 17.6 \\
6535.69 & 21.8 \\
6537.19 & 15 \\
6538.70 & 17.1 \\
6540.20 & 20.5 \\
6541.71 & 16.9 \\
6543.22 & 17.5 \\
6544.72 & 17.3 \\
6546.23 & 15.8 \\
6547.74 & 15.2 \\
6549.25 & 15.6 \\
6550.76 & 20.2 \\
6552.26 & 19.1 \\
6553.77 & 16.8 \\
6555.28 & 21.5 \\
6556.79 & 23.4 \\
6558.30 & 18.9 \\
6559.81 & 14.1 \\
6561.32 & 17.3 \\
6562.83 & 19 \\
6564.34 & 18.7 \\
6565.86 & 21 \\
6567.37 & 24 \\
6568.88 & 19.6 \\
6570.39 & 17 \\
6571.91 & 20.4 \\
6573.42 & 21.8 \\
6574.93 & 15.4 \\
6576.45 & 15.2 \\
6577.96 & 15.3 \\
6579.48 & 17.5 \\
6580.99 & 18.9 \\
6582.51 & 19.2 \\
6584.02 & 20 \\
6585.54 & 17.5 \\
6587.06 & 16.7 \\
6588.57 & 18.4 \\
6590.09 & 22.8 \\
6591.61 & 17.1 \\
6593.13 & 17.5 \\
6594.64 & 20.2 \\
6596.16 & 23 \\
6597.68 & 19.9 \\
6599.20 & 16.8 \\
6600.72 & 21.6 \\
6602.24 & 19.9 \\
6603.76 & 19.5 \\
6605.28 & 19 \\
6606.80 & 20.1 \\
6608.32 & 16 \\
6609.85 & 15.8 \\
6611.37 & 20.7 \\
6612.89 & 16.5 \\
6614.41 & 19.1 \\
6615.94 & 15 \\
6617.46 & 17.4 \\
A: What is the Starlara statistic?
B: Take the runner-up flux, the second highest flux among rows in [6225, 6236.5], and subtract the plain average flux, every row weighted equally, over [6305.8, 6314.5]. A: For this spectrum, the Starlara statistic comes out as 1.7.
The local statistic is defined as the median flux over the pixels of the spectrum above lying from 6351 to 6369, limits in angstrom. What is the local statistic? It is 19.3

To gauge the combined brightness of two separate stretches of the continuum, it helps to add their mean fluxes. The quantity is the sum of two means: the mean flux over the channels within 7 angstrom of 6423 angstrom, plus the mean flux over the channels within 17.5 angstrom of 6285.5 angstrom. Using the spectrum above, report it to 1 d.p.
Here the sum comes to 38.5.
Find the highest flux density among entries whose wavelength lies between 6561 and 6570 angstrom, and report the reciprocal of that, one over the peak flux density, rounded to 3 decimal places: 0.042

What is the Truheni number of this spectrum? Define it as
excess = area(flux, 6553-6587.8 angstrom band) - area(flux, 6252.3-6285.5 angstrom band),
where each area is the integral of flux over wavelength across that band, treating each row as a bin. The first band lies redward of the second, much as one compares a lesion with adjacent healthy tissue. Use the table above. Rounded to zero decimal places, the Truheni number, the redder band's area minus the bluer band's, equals 69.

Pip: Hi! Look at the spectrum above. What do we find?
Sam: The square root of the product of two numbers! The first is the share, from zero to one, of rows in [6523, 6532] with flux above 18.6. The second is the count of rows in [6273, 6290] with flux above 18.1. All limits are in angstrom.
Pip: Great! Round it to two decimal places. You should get 1.73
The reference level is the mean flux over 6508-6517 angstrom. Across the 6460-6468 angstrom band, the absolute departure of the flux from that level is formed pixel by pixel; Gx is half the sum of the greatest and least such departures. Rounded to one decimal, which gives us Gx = 3.8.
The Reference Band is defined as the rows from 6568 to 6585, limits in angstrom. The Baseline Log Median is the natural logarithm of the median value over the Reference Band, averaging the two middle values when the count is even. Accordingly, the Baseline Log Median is 2.94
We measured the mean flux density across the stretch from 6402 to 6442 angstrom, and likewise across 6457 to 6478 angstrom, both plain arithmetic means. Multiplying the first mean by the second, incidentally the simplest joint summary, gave 382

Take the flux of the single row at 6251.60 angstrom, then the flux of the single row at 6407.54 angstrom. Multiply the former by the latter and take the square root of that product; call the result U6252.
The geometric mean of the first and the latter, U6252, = 14.4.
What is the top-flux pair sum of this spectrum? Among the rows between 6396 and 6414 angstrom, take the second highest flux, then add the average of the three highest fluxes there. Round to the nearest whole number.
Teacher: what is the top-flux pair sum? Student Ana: 42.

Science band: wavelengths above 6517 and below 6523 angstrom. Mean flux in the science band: 19.5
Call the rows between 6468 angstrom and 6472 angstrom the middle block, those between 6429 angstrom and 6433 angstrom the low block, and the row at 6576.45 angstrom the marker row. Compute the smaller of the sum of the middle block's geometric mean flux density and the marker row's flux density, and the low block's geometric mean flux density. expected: 21.0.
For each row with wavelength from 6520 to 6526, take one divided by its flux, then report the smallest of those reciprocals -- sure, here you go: 0.047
